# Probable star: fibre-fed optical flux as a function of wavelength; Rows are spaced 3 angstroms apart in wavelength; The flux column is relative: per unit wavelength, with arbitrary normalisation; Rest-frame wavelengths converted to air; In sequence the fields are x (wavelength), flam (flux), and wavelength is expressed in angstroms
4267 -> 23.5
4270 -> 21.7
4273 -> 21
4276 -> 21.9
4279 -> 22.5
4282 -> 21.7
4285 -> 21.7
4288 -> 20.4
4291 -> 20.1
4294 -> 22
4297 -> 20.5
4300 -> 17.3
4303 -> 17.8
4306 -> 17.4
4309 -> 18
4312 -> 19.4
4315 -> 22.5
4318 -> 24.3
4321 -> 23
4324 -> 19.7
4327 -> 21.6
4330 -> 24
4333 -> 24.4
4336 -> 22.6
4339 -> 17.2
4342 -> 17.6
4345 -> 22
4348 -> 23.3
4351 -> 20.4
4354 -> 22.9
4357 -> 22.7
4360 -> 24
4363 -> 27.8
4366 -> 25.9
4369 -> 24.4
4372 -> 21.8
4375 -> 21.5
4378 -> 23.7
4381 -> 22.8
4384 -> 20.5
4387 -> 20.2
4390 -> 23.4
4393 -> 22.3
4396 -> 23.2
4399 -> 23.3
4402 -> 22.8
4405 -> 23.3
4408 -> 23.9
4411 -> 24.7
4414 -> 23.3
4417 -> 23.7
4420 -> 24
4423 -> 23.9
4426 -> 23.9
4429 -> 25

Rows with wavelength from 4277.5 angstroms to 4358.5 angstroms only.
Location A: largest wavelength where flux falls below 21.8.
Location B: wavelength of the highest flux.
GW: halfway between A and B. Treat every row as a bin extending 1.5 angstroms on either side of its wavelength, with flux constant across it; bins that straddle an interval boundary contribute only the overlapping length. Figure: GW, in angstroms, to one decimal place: 4342.0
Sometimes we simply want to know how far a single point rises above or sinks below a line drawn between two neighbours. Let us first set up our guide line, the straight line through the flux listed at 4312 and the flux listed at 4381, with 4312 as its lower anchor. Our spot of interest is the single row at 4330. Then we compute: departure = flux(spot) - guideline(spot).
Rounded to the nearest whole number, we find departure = 4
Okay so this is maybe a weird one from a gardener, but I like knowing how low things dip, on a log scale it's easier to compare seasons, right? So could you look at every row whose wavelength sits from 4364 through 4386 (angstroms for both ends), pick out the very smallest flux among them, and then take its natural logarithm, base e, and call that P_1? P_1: 3.02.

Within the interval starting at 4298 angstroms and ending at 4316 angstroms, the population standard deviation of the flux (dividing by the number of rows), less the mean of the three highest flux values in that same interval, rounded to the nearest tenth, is -18.1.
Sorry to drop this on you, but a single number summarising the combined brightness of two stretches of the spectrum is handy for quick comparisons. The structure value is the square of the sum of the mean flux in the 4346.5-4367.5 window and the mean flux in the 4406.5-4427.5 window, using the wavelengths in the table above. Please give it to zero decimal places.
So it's 2282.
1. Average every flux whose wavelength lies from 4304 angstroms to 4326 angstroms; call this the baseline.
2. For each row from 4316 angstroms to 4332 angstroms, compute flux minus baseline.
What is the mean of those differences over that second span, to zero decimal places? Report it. 2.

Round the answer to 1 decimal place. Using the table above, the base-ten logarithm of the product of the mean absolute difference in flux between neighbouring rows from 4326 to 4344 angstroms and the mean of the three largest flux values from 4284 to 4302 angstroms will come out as 1.6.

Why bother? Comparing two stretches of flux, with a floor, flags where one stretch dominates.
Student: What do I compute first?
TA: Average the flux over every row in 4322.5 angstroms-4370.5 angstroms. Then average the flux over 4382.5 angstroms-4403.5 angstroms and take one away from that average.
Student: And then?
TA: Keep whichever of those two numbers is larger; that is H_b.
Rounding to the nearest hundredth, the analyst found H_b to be 22.53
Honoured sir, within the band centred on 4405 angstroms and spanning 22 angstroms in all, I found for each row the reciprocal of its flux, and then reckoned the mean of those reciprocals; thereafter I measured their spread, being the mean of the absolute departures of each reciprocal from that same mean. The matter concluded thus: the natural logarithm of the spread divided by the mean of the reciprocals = -4.0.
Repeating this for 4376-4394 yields -2.9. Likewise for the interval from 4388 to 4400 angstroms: -4.1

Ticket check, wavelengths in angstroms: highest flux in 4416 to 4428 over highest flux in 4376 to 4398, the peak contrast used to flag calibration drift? 1.01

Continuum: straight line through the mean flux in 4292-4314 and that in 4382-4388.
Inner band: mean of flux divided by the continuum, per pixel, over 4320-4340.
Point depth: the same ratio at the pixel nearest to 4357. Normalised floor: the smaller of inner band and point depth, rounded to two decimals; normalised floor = 1.12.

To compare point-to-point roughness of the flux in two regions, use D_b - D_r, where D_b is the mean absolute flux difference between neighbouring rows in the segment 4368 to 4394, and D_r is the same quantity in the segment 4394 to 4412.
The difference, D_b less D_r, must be 1.11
